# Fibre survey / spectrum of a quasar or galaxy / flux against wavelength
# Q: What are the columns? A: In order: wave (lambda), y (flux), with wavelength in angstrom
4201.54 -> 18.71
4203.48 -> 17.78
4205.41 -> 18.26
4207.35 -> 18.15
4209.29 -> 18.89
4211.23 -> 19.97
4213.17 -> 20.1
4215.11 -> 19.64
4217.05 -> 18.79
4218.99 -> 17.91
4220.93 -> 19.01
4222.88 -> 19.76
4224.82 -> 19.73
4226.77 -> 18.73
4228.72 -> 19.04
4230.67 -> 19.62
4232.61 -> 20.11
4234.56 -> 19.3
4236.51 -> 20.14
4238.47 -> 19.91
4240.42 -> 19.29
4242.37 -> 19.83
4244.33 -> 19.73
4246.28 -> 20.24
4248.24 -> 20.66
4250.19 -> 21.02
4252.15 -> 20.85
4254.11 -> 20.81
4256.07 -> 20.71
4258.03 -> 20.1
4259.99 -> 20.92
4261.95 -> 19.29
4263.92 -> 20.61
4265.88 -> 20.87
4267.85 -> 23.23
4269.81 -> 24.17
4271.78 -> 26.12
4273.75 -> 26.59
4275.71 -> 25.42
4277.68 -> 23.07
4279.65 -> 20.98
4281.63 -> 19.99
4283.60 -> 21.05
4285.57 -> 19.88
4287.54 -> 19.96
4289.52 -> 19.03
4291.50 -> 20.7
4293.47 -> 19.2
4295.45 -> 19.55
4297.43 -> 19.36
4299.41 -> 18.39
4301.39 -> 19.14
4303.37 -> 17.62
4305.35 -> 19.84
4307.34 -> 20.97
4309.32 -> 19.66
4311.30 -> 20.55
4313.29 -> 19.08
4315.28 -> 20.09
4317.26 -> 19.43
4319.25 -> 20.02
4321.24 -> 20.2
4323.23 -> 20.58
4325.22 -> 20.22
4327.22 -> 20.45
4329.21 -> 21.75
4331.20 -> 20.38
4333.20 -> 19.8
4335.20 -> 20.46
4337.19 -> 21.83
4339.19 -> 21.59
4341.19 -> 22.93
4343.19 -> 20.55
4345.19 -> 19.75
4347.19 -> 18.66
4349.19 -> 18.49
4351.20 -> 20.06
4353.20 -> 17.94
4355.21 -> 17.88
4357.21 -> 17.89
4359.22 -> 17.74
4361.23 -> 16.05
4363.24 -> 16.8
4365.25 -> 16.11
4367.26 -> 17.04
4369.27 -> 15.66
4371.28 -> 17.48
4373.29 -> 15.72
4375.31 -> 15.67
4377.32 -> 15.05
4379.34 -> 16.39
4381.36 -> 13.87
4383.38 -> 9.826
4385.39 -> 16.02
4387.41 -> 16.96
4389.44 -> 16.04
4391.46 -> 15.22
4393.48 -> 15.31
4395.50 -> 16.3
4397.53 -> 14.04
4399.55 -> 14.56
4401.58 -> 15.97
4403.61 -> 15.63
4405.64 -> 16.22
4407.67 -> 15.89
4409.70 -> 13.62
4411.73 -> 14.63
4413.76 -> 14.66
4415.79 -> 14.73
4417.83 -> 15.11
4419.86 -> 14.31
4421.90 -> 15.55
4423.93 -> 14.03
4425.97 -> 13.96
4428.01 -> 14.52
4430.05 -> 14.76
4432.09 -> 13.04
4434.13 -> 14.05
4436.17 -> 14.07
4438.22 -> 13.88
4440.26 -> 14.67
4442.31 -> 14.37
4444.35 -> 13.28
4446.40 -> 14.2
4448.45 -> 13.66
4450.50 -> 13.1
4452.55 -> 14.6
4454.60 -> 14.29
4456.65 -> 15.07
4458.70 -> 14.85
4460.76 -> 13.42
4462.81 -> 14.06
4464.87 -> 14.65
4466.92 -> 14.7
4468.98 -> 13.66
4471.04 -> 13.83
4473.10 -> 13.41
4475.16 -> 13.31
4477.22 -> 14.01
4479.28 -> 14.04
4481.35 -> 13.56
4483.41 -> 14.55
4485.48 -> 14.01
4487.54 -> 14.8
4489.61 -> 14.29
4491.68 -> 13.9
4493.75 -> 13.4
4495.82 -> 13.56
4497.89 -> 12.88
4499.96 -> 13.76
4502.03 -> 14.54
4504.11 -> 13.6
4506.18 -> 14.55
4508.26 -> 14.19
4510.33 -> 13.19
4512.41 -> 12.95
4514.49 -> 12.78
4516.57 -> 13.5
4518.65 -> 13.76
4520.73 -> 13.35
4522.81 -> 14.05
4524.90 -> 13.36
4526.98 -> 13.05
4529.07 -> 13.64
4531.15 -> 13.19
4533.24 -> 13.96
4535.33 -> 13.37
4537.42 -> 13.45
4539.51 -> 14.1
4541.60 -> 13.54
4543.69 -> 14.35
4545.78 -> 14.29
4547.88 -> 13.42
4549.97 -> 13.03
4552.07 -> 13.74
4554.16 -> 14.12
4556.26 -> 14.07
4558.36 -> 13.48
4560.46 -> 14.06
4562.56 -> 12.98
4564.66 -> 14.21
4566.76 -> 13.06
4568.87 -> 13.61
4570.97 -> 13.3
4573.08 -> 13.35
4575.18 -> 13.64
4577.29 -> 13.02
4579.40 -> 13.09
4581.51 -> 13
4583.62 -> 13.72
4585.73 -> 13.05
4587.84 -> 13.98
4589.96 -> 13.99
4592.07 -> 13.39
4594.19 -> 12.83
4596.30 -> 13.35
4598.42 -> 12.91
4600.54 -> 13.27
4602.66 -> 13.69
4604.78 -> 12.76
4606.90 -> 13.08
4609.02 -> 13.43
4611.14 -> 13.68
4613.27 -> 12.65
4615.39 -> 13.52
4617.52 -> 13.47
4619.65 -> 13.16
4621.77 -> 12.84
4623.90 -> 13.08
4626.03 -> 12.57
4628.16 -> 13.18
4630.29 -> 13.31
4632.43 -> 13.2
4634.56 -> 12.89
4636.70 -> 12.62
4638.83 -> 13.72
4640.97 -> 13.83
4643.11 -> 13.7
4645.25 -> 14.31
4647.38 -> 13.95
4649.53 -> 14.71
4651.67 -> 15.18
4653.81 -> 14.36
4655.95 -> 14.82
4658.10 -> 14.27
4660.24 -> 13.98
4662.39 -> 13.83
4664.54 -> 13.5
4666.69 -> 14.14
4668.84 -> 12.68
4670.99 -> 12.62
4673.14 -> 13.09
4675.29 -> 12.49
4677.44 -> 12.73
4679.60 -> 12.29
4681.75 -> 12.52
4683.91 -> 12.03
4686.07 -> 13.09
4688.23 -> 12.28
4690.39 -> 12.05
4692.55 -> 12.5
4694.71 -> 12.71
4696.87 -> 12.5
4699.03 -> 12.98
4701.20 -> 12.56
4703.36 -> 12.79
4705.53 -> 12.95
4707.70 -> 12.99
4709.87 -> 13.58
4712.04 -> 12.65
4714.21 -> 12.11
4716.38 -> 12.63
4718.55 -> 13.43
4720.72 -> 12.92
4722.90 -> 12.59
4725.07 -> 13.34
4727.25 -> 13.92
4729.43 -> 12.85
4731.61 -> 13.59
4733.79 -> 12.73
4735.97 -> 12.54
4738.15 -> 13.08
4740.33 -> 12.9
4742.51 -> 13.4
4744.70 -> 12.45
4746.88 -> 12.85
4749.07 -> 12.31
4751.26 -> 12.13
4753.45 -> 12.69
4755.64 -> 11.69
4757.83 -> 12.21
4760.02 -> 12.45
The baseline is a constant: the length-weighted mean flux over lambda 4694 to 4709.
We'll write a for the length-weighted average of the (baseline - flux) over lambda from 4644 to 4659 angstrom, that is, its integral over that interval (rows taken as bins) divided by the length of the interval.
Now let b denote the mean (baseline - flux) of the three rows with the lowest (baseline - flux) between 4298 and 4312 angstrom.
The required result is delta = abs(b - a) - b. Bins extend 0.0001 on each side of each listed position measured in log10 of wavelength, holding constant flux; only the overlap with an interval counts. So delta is 14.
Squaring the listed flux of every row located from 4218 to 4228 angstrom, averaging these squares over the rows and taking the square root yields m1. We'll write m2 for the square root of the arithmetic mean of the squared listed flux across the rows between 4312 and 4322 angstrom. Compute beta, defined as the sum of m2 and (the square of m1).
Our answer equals 382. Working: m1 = 19.0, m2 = 19.8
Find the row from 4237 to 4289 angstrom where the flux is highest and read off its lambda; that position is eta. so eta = 4273.75 angstrom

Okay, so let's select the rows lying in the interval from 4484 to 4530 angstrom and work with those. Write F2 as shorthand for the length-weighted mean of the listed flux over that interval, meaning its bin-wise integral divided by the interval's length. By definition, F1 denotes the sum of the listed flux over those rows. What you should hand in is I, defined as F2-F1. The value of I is -287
